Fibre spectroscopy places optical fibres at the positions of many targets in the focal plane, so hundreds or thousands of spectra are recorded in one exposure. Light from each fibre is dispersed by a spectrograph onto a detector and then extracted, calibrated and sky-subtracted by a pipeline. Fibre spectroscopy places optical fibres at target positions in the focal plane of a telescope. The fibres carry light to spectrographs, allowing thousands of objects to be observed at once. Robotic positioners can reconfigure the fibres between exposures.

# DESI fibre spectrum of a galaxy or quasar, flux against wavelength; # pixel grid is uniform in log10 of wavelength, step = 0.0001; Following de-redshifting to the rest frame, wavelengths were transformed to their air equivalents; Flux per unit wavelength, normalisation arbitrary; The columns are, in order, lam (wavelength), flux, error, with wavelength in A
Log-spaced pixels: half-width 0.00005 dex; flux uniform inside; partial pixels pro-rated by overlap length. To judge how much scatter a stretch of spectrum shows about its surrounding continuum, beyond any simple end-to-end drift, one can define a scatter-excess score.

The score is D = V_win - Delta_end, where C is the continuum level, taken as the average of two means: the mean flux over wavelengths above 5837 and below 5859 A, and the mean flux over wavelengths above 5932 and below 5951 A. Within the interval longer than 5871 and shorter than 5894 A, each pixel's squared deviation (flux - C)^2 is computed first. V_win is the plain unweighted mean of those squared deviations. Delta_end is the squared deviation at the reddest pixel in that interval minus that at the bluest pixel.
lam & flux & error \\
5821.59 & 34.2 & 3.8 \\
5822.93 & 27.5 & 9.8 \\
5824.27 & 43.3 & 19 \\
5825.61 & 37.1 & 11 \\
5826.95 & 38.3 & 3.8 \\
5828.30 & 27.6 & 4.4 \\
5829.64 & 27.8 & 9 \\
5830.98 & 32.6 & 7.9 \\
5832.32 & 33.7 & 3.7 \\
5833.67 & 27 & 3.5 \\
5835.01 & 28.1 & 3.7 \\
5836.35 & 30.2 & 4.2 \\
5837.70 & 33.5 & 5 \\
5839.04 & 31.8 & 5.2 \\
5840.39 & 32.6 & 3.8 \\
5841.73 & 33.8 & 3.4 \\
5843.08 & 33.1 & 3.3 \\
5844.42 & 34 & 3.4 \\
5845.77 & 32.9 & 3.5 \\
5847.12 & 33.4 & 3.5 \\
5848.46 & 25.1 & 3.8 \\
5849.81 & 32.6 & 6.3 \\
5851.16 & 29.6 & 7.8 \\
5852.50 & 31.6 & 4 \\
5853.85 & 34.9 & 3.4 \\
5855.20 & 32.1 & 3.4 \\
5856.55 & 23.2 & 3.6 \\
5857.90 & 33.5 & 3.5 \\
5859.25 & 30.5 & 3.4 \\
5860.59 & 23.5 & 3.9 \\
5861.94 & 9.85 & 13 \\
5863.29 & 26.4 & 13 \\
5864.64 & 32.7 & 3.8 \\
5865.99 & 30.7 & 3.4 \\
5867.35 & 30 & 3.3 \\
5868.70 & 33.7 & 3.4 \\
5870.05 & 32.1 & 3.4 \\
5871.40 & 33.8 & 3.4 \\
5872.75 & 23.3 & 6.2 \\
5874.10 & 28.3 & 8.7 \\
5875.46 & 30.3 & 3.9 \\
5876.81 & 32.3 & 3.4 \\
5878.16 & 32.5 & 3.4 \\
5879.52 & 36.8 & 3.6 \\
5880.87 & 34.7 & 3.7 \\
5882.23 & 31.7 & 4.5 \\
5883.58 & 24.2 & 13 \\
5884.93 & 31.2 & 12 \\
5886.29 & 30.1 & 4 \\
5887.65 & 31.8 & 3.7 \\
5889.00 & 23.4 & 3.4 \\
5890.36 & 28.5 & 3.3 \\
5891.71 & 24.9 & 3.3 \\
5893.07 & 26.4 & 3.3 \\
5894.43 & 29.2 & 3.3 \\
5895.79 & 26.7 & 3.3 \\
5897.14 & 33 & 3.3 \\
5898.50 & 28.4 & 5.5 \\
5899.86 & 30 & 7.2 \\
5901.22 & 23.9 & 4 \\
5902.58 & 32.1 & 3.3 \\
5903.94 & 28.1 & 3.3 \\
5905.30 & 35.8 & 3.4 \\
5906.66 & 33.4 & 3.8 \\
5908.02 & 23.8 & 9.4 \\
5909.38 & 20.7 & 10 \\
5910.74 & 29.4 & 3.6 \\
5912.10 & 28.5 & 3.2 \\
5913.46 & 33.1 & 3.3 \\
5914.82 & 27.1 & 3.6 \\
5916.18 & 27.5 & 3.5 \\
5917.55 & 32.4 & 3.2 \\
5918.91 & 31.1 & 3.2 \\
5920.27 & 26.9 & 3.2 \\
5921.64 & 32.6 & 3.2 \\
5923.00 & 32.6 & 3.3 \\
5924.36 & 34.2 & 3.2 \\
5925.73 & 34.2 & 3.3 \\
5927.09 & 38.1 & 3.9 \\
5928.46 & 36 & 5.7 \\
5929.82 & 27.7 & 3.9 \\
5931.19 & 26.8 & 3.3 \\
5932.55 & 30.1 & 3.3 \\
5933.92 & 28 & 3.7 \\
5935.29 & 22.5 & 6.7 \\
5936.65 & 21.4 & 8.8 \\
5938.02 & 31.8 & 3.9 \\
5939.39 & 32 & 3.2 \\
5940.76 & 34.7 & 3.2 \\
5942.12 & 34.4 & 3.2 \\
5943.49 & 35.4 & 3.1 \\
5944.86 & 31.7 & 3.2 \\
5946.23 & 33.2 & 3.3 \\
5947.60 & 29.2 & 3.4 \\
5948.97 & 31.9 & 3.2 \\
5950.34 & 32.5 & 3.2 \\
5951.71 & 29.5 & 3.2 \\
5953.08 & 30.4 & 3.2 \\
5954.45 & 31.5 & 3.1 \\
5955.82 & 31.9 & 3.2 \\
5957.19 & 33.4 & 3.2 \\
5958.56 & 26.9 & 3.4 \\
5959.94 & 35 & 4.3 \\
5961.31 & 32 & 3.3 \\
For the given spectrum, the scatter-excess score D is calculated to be 2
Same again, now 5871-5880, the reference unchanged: -9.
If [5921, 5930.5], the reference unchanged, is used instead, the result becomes 5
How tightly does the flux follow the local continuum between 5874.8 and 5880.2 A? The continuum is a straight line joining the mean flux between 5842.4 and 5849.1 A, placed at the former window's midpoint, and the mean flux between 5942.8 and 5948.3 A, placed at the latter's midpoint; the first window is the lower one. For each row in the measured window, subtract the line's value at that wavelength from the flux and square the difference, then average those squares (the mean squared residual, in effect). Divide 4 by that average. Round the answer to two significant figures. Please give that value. 0.60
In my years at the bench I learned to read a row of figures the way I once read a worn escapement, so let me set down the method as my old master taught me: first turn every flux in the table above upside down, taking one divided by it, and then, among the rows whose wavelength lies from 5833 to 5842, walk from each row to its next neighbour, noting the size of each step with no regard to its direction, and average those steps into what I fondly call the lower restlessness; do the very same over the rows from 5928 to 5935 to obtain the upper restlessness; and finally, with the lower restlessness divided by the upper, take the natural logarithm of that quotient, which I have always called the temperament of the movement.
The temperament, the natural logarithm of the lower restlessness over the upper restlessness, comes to -0.8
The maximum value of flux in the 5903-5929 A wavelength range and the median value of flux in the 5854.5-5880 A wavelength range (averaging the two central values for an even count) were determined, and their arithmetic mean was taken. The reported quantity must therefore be 34.4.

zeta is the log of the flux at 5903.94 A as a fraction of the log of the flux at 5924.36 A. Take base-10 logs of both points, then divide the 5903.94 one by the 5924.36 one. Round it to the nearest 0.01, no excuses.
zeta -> 0.94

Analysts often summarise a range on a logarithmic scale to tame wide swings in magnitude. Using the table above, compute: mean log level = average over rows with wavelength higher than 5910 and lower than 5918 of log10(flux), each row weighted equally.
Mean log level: 1.47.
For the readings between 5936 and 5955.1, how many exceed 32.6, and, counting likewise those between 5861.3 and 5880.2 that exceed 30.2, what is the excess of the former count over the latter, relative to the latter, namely -0.56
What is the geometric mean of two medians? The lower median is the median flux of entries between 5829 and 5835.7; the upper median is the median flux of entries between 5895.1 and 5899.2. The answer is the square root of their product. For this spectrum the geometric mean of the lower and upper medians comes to 28.2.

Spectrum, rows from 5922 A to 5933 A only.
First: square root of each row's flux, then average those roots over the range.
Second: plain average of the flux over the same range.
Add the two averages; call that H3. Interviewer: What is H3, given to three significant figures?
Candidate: 38.2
